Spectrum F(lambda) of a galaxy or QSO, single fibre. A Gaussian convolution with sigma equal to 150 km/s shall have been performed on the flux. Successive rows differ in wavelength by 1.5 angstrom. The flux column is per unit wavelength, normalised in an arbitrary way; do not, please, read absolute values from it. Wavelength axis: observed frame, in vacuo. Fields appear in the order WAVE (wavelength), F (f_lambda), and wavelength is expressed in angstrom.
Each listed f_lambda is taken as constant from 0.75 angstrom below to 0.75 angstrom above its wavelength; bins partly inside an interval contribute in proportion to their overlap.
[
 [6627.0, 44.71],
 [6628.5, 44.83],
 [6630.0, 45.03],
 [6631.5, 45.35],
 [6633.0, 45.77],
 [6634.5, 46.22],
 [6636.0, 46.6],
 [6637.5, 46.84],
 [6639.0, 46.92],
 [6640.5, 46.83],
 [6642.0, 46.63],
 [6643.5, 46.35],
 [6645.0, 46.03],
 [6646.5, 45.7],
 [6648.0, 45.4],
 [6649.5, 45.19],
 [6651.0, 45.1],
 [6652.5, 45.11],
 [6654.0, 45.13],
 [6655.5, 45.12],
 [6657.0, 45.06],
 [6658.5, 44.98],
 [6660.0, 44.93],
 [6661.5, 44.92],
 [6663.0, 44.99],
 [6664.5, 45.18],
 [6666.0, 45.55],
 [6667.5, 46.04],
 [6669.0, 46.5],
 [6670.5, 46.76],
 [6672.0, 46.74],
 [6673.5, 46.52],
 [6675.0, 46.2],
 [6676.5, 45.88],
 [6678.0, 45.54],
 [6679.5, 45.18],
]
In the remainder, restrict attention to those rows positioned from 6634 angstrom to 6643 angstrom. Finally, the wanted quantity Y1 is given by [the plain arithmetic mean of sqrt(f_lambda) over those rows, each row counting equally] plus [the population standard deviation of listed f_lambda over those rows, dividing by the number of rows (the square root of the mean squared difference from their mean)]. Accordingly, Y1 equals 7.1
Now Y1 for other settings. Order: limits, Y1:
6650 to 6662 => 6.8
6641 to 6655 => 7.3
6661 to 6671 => 7.4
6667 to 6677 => 7.1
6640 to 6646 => 7.1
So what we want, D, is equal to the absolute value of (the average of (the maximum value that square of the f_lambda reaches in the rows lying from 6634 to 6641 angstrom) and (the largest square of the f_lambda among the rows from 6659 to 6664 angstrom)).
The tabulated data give 2113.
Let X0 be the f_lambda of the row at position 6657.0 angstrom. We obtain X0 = 45.06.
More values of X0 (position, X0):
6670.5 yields 46.76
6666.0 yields 45.55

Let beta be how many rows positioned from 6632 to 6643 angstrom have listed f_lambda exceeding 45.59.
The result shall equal 7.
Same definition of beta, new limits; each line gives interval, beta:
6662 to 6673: 4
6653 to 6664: 0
